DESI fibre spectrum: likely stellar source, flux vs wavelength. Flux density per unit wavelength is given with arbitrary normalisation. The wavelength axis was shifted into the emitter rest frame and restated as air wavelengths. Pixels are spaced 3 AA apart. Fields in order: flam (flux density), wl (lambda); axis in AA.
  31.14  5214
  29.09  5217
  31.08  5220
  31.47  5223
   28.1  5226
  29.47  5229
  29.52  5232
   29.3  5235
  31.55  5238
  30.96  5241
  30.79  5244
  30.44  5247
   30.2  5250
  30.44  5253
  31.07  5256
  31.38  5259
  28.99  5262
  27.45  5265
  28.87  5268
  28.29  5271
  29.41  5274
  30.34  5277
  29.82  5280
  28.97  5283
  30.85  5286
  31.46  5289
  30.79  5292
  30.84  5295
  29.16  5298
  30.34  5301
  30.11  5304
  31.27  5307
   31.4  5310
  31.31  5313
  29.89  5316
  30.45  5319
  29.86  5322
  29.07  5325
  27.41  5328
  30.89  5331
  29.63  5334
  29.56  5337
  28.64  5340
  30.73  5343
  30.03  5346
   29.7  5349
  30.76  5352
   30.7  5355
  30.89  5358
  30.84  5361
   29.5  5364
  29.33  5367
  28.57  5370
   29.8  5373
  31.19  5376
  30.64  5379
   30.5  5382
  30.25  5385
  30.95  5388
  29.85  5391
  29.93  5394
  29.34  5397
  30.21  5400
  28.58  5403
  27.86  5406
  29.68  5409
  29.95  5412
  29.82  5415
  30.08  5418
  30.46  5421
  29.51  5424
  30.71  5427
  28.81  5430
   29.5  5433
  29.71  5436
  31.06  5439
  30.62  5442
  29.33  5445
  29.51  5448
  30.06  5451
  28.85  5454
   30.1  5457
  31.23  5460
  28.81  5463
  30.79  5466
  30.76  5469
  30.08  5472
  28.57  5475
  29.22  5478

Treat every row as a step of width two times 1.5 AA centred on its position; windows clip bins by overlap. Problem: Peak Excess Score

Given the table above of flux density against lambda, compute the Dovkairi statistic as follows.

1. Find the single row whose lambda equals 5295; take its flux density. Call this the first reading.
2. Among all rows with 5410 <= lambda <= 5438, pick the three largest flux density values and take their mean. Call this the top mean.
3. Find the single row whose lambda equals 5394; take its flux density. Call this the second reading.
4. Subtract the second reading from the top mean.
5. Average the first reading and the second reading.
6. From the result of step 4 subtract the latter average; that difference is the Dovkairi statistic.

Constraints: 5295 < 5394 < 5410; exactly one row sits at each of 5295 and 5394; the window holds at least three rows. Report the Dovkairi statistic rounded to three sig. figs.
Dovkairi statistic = -29.9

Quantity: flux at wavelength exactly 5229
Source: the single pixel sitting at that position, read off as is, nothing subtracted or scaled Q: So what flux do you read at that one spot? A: 29.47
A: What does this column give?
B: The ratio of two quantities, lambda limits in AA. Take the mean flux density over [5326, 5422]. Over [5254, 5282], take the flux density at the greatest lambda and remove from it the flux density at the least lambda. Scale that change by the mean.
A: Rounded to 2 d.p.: -0.04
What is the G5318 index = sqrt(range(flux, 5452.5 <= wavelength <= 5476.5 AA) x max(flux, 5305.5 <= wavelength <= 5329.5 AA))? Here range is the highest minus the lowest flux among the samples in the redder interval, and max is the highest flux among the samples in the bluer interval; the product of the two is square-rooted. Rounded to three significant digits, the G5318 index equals 9.14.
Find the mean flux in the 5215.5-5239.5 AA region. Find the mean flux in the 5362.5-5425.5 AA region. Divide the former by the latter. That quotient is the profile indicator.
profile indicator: 1.00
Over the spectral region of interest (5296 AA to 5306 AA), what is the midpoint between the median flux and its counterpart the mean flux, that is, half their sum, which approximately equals 30.0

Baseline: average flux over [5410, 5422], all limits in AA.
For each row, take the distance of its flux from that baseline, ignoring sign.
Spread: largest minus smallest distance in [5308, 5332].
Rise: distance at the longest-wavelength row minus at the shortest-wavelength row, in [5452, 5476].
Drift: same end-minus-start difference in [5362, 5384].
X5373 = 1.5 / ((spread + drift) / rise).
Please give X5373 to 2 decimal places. 0.18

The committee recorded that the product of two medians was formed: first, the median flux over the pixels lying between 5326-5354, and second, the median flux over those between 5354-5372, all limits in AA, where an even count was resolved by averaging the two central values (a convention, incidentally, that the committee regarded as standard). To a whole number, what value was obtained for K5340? 894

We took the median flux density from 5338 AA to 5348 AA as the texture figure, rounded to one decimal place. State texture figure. 30.0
